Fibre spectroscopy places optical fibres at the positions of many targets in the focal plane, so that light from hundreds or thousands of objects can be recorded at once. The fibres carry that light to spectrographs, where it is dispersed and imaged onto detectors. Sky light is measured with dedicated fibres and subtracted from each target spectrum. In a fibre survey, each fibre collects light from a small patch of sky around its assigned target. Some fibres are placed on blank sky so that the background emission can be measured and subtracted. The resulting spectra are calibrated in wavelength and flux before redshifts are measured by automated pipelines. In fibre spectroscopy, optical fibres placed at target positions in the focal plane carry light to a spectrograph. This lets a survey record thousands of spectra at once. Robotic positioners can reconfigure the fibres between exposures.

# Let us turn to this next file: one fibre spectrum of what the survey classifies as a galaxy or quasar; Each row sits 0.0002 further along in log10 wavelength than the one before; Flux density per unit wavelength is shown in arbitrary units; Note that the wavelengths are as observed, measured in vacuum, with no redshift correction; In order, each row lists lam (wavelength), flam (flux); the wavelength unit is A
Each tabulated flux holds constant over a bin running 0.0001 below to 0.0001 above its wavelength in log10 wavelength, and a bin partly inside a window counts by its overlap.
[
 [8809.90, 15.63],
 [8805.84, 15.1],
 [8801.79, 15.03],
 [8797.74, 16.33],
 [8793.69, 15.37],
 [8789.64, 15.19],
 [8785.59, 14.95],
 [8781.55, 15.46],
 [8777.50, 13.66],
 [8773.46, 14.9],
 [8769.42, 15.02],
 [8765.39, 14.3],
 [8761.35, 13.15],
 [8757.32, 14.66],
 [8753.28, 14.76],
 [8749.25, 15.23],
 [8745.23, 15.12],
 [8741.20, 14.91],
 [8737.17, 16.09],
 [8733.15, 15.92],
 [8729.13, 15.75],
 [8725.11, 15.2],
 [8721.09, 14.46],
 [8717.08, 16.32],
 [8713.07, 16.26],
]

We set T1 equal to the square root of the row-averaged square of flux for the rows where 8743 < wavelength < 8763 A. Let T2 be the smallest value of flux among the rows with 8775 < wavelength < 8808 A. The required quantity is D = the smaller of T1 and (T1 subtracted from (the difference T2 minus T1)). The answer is -15.5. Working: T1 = 14.6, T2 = 13.66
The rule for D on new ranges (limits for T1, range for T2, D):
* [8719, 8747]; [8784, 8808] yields -15.8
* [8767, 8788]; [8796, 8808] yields -14.6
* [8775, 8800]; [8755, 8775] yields -17.2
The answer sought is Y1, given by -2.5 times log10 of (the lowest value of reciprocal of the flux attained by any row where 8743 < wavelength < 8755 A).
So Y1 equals 2.96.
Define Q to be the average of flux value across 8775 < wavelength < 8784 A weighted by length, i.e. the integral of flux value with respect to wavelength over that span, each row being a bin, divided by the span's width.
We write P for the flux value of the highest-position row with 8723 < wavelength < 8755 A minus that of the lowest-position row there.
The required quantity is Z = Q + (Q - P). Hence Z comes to 29.6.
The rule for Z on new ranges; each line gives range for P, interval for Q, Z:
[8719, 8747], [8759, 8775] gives 28.0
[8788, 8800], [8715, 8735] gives 29.9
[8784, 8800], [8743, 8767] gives 27.7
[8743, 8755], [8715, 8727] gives 31.0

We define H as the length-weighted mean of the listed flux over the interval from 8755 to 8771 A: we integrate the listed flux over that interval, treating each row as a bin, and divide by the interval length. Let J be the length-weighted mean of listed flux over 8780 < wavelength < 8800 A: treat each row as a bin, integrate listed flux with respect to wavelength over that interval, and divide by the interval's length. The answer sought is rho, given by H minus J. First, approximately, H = 14.3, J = 15.5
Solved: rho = -1.2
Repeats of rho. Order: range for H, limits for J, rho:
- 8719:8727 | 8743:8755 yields -0.2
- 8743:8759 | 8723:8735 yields -0.7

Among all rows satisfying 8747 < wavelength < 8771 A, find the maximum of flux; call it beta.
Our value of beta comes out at 15.23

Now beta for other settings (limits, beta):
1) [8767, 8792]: 15.46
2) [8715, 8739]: 16.32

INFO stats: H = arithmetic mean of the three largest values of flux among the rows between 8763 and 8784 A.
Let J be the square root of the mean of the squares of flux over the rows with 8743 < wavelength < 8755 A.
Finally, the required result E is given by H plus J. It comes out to 30.2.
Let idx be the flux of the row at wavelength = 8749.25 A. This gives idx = 15.23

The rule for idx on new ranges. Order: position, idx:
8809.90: 15.63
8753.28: 14.76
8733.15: 15.92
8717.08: 16.32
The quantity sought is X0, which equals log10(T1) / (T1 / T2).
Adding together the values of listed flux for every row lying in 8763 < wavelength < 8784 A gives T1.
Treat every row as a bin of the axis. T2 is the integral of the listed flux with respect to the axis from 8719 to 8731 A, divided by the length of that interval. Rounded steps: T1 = 73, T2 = 15.1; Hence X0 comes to 0.39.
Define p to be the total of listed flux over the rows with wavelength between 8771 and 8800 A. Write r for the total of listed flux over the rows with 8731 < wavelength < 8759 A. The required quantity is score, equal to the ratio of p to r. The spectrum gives 0.99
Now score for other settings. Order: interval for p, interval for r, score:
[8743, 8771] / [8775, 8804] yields 0.96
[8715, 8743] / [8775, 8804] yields 1.03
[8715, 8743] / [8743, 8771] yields 1.06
